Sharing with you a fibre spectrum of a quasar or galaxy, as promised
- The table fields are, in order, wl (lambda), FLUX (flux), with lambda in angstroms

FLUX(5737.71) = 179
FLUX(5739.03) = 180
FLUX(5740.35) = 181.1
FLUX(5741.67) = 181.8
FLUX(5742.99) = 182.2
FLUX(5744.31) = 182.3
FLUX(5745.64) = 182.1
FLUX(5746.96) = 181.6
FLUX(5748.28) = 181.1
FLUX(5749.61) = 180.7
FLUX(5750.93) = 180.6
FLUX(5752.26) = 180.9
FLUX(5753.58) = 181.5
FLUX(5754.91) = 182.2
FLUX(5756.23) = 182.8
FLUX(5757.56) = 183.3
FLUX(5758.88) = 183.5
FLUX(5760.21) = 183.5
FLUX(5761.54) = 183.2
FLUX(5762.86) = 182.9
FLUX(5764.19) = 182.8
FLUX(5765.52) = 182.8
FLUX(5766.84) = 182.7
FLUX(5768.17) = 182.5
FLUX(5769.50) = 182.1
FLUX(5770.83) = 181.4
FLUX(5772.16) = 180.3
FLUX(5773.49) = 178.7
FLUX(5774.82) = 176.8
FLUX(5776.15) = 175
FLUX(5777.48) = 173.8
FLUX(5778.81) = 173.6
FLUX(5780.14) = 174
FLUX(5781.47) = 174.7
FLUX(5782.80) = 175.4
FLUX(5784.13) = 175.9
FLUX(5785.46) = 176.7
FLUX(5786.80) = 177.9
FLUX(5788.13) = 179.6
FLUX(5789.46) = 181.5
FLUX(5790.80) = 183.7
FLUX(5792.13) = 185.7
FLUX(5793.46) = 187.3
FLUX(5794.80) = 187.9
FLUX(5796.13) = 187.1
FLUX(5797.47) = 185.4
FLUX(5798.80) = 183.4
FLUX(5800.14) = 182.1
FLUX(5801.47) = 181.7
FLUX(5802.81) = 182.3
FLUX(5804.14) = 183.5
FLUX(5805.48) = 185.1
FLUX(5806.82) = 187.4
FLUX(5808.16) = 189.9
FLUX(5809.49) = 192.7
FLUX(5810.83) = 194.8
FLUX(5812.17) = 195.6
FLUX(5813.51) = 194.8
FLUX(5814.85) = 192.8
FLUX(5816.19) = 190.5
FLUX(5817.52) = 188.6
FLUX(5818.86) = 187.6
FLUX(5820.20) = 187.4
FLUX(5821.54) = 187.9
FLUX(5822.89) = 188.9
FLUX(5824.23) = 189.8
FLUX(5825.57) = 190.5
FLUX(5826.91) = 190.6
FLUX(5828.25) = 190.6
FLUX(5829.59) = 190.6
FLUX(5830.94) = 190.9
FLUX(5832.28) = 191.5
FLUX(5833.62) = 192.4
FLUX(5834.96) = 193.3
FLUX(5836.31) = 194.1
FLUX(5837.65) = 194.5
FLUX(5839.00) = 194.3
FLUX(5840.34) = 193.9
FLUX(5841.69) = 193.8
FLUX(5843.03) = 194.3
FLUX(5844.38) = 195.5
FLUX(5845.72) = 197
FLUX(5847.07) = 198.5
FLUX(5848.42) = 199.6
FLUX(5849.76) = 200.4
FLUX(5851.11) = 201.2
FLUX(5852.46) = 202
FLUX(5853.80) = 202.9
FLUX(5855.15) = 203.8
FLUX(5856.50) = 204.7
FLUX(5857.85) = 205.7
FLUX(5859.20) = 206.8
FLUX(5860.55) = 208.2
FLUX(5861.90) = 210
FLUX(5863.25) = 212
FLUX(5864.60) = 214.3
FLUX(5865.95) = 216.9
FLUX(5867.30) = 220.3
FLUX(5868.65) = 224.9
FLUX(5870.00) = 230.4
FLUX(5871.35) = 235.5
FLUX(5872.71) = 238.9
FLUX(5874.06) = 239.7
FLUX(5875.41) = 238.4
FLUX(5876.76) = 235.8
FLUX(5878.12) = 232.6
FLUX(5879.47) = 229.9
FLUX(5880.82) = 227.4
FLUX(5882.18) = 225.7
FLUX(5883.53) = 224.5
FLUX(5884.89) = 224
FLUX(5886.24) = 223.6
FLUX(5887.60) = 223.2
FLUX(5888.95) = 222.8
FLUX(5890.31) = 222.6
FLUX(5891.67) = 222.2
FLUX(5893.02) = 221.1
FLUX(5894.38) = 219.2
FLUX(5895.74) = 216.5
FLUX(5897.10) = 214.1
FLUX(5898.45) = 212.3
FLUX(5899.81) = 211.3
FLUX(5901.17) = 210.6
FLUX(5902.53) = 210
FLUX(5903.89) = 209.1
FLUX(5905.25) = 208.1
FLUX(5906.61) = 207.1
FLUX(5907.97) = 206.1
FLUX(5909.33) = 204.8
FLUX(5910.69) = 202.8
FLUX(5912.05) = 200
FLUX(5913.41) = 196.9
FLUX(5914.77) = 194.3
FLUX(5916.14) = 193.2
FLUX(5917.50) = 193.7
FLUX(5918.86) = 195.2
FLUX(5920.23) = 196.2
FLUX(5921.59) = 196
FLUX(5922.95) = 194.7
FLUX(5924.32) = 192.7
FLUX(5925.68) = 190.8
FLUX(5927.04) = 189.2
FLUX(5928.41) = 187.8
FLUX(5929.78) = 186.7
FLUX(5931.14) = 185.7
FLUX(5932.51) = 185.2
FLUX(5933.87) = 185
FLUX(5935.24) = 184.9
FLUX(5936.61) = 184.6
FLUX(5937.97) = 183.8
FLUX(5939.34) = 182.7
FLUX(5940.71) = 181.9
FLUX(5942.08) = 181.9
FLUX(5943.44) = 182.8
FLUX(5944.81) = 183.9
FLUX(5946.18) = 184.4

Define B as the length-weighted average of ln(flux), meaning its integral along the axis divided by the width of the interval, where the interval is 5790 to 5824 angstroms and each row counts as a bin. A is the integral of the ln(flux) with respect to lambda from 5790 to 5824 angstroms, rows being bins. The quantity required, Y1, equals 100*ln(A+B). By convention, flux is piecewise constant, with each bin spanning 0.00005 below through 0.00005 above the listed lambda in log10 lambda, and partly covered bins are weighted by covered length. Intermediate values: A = 178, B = 5.23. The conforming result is 521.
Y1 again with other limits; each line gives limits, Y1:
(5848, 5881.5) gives 522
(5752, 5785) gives 517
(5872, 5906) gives 524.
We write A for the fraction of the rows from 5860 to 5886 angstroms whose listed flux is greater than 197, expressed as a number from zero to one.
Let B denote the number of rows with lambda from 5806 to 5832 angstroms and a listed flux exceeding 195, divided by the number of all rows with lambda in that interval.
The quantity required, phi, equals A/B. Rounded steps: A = 1.00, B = 0.05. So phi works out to 19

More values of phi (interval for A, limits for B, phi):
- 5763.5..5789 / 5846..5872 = 0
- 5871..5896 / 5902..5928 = 2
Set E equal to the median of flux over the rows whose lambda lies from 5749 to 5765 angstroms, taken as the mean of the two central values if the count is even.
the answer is 183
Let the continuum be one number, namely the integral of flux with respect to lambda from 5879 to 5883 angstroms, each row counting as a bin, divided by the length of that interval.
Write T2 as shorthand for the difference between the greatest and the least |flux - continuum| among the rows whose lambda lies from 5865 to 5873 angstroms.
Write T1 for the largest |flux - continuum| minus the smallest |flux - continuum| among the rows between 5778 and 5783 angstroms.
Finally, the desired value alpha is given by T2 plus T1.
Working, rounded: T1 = 1.8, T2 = 9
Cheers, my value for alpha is 10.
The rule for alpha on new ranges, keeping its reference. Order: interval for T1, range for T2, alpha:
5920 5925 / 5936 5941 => 6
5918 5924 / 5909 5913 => 6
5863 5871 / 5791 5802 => 19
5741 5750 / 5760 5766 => 2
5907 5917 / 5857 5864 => 19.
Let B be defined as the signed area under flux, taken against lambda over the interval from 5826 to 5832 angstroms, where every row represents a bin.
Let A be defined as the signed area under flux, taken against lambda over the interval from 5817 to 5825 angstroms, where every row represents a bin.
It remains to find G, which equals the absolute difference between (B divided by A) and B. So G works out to 1144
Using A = 1506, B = 1144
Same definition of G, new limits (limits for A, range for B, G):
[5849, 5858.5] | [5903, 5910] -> 1449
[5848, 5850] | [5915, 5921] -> 1163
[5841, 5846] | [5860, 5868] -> 1709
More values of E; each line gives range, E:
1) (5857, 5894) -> 224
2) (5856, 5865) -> 208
